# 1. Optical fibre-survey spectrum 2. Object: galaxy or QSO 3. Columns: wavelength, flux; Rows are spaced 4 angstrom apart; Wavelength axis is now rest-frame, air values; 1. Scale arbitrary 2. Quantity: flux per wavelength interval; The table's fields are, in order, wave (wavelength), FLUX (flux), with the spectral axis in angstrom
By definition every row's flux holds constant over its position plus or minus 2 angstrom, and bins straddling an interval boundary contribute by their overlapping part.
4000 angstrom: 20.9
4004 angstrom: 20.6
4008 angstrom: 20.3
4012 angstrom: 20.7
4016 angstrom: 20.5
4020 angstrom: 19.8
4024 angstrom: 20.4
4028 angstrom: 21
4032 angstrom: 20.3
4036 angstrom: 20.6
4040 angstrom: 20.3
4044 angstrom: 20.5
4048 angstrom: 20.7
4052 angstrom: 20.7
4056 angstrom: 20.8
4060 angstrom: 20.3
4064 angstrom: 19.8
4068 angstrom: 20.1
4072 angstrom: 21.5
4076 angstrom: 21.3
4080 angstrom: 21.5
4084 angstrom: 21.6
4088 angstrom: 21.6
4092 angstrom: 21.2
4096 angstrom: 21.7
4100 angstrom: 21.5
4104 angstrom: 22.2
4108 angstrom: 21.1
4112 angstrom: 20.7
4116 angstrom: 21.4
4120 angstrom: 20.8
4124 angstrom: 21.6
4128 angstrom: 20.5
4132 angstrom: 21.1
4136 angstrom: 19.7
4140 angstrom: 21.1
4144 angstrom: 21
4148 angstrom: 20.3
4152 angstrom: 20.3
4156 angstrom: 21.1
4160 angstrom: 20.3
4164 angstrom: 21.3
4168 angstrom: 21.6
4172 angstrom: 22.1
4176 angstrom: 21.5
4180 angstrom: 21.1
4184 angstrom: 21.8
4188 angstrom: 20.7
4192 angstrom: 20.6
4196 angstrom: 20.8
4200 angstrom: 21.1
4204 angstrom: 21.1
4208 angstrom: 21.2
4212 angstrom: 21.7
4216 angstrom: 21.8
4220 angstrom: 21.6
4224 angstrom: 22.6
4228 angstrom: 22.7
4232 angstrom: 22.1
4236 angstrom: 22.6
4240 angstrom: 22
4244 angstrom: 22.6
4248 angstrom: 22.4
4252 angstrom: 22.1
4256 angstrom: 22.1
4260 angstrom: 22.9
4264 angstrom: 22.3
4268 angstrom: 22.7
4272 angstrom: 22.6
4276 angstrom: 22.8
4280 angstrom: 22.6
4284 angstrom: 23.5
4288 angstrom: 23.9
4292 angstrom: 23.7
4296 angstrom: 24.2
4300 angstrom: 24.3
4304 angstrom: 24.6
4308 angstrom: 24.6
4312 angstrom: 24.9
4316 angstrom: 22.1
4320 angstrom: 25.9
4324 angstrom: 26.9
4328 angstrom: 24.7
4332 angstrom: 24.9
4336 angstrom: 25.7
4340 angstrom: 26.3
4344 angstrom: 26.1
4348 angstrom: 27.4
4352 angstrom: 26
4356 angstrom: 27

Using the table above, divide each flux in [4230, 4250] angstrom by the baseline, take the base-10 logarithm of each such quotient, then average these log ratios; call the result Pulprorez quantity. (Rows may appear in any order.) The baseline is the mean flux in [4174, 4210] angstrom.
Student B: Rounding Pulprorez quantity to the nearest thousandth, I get 0.025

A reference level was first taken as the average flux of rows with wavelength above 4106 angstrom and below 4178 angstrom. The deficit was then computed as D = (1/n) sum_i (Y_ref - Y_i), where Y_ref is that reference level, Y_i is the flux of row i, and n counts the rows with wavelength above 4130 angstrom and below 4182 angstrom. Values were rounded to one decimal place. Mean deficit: 0.0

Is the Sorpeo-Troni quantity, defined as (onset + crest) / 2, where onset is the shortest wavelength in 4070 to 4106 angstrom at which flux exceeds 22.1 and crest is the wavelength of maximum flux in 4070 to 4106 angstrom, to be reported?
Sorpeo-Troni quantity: 4104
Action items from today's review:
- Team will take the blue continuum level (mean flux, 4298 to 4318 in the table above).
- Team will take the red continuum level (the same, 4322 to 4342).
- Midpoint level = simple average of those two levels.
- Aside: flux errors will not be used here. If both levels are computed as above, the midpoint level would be 24.9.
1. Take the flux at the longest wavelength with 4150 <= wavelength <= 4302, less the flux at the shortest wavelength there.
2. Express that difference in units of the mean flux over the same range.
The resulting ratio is 0.18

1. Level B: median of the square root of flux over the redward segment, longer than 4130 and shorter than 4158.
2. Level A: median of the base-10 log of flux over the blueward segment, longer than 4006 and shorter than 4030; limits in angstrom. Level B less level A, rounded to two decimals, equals 3.27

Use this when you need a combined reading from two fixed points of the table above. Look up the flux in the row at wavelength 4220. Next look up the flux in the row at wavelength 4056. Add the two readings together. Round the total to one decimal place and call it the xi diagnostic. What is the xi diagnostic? 42.4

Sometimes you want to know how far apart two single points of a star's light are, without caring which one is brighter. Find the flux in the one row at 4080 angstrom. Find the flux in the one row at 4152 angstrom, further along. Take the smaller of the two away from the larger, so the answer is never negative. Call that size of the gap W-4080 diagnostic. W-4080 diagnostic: 1.2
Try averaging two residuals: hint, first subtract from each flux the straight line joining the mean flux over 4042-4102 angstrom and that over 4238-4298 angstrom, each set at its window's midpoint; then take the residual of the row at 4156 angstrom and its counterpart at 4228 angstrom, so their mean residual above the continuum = -0.2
